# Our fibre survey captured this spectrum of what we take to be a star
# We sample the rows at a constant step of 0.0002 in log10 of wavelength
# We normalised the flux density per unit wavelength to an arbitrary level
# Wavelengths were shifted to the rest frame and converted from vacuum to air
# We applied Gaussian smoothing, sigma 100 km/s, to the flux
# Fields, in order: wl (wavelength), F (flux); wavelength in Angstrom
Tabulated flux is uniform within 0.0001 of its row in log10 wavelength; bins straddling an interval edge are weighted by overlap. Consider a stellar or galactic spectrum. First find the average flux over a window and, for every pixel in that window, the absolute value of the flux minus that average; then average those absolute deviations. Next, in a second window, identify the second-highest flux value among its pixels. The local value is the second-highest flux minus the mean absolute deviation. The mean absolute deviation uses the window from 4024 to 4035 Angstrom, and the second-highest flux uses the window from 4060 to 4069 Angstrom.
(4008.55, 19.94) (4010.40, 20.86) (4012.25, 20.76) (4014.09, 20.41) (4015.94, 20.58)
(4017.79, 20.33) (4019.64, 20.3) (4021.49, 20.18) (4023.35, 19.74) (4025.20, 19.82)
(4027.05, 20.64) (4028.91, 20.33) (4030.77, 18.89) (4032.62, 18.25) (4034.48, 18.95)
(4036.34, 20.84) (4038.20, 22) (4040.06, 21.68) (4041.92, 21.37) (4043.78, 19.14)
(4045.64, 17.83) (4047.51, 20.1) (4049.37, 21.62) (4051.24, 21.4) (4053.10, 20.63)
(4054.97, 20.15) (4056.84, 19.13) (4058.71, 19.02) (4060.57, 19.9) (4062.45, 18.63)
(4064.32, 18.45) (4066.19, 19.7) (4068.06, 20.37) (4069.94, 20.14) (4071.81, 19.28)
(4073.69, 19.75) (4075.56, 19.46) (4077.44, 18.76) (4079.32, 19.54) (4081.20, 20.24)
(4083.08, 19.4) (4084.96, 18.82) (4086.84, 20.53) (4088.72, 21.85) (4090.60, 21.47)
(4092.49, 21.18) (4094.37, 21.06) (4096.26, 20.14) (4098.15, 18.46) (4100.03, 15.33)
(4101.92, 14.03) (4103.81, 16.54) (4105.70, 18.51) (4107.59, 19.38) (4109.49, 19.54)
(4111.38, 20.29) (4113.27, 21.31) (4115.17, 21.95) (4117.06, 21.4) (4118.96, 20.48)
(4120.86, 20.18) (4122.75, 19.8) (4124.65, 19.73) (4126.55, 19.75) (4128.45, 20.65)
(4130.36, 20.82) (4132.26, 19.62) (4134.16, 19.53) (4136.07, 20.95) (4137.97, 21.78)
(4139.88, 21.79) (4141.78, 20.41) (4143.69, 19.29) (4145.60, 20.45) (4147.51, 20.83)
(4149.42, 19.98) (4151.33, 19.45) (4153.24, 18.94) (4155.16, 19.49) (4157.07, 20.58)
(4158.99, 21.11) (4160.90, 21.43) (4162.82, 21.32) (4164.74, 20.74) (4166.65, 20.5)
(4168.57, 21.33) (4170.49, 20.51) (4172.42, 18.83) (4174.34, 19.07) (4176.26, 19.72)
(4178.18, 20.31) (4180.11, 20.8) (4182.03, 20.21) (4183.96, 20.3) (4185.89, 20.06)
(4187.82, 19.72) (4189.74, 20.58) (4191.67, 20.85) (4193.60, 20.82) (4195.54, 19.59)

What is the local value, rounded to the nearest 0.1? 19.1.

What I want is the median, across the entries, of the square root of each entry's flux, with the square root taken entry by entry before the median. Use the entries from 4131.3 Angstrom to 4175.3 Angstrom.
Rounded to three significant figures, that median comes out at 4.53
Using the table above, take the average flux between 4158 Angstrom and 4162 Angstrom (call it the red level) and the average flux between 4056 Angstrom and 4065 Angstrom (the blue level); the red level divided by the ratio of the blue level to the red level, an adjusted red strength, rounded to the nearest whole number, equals 24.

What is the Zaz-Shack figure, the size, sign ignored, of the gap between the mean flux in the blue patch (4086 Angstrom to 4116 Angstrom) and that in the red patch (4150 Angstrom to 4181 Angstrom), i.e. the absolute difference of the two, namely 0.79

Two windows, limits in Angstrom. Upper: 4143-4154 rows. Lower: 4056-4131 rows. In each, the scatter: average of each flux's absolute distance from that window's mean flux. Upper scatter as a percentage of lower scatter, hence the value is 56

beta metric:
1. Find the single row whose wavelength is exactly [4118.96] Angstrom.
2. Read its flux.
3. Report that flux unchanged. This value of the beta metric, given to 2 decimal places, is 20.48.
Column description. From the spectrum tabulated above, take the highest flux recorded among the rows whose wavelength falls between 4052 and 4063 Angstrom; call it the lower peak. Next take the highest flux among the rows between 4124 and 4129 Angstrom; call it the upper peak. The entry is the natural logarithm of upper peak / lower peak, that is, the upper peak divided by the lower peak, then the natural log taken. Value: 0.00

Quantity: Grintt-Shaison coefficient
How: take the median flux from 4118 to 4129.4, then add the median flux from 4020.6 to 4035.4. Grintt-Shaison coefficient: 39.8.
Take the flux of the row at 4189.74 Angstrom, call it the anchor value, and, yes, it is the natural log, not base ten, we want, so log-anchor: 3.024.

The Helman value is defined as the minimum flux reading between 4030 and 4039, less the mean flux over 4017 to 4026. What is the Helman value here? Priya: -1.8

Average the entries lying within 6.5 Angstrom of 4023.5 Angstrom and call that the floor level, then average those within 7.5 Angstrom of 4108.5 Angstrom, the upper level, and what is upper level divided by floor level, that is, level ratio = 0.94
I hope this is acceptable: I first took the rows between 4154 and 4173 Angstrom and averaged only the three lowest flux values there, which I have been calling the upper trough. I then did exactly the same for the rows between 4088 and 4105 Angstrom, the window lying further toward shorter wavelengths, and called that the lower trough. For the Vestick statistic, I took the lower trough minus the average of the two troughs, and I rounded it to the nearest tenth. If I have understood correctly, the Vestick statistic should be -2.2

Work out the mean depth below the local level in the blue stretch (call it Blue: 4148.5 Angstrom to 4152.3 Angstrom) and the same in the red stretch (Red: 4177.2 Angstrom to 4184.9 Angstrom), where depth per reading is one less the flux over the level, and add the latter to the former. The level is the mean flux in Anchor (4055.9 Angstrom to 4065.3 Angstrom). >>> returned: -0.11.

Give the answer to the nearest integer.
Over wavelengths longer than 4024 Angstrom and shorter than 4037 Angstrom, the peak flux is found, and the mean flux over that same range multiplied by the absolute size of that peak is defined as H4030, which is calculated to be 410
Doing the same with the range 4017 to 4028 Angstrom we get 416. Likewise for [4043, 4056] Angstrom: 435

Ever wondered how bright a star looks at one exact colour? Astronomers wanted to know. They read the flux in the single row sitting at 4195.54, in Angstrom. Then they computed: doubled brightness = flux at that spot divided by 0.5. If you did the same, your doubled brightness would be 39.2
